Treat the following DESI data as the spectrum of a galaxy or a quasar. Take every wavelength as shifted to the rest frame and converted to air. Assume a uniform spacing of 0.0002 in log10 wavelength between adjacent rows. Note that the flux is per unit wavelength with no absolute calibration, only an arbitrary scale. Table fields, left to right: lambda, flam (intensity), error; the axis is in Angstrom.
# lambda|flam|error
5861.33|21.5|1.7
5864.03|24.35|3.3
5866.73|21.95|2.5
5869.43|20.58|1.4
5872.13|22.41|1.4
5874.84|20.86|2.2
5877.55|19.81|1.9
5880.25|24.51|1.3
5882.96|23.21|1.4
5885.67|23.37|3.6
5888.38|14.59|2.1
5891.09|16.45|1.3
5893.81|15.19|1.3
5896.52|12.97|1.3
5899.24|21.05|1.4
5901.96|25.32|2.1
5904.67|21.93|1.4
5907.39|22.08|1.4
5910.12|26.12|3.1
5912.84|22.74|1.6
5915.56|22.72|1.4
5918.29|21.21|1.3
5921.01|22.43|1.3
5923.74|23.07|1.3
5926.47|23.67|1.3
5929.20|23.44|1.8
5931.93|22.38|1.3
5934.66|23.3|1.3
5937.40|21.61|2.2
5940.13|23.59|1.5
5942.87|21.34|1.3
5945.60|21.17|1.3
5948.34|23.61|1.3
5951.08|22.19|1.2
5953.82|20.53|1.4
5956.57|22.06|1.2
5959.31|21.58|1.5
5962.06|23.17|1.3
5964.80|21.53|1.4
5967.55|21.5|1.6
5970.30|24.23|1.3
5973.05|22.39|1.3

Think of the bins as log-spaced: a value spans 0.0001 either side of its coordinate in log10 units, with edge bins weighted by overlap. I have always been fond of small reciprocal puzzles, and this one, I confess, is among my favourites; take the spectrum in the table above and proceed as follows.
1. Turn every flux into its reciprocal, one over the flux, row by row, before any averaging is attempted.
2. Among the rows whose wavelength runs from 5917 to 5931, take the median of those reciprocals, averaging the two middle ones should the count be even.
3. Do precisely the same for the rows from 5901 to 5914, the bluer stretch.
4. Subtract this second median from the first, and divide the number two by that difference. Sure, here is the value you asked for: -3179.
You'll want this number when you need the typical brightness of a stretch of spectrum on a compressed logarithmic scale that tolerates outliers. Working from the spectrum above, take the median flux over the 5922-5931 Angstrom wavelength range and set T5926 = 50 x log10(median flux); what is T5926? 68.5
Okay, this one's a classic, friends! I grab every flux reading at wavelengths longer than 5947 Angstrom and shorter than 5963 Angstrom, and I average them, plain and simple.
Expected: 22.2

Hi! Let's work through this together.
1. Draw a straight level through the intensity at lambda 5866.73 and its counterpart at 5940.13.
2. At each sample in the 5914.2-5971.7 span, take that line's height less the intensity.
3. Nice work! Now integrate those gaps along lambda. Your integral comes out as 72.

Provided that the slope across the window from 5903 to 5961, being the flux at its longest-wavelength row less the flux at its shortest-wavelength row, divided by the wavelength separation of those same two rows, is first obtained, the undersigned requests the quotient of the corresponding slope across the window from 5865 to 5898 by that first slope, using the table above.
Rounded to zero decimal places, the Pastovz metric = 47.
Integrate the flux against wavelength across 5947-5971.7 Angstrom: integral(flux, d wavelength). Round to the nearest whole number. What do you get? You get 550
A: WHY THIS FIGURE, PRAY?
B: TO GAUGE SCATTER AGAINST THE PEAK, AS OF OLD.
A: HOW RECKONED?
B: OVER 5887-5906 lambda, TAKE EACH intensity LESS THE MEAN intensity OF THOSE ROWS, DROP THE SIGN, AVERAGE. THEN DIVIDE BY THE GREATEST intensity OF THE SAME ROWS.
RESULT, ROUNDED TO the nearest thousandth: 0.154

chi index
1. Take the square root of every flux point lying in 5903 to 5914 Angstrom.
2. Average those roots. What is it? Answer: 4.82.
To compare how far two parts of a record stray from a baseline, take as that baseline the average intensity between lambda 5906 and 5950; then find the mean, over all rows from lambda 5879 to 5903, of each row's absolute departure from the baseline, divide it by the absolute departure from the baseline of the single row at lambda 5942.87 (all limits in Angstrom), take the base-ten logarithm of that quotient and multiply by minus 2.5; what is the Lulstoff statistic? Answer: -1.2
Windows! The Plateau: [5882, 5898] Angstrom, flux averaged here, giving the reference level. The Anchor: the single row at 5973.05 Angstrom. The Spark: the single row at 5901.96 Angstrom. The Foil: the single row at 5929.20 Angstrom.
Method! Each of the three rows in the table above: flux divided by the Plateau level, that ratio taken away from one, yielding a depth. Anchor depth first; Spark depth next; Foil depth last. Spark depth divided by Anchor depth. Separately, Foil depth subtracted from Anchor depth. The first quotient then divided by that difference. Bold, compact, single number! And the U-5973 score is 27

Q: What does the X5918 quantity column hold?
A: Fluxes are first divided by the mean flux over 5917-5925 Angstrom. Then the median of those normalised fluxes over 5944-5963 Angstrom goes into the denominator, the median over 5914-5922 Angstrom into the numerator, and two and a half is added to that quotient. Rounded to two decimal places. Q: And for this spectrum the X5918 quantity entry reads 3.52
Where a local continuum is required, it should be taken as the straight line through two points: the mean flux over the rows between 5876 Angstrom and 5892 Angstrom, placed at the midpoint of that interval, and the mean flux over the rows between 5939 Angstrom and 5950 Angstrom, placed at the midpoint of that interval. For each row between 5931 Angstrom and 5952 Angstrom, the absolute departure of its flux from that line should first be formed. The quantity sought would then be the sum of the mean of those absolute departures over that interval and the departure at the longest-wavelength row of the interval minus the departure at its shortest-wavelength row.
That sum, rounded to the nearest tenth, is 1.0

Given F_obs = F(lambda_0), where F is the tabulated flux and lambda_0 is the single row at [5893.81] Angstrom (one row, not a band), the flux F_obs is 15.19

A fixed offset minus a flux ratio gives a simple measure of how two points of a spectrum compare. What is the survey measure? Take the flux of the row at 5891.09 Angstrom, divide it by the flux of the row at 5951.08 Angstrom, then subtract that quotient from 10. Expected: 9.26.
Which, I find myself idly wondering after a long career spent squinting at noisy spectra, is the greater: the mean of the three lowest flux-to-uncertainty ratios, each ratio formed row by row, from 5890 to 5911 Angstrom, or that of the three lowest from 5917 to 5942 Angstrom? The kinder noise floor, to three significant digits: 12.9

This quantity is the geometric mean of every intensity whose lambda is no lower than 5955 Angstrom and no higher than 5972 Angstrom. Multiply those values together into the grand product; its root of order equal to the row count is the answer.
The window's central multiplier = 22.3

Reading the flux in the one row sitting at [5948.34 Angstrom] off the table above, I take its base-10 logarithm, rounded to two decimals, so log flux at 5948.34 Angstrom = 1.37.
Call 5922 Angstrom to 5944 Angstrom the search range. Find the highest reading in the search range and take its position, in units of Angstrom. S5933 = 5926.47 Angstrom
